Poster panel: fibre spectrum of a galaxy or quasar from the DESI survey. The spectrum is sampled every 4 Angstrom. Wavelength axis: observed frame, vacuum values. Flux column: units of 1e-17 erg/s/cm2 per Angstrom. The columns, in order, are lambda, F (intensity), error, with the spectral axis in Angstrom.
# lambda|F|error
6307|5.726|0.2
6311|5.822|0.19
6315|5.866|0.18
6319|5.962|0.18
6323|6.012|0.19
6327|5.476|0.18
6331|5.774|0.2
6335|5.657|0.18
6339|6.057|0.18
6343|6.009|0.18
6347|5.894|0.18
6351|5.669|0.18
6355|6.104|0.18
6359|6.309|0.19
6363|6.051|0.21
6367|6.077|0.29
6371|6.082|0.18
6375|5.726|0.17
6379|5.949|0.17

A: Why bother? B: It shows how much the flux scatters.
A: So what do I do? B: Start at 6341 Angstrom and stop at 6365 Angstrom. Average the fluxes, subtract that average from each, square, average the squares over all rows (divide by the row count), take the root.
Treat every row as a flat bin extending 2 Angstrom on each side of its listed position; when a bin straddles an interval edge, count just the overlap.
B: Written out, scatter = 0.196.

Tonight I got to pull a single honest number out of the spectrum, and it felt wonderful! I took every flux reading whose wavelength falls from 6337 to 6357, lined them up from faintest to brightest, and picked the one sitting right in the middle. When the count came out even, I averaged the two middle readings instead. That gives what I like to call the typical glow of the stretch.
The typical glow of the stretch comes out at 6.01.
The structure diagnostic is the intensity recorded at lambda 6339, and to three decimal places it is 6.057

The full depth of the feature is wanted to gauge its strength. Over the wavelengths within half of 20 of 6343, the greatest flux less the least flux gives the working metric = 0.400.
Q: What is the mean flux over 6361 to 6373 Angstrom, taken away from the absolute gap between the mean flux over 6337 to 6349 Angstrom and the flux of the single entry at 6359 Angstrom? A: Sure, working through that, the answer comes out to -5.75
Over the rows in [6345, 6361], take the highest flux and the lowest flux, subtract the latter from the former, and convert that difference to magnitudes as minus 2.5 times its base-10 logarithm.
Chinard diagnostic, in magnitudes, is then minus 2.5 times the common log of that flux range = 0.48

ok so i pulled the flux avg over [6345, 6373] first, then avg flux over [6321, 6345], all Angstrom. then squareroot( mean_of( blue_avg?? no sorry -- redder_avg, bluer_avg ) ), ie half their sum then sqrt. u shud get 2.435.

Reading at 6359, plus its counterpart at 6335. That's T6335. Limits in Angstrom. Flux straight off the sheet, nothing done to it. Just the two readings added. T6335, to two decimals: 11.97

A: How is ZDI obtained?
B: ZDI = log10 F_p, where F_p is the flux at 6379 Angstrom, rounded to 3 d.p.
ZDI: 0.774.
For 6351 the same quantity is 0.754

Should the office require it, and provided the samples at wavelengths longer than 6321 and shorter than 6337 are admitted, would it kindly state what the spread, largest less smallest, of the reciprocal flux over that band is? 0.016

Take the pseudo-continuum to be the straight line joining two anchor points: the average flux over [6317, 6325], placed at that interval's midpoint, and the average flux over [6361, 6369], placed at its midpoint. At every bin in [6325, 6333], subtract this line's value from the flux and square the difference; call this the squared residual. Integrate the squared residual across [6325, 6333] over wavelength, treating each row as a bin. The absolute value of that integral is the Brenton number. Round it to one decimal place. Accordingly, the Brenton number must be 1.3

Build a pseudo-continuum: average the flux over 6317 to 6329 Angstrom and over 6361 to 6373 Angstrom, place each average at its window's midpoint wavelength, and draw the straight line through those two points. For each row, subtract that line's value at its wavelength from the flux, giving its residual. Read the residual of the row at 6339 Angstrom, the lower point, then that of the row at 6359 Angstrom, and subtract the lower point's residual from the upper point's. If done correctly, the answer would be 0.14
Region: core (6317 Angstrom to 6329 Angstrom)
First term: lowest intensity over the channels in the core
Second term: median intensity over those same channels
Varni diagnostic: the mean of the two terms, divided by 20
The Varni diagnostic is 0.286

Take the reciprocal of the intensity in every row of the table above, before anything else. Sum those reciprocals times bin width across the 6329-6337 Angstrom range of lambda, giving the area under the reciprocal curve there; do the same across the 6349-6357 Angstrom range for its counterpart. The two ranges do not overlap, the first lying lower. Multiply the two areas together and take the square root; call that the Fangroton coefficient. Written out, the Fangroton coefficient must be 1.38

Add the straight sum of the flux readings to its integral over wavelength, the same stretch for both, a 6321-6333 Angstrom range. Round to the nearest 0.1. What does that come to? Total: 86.3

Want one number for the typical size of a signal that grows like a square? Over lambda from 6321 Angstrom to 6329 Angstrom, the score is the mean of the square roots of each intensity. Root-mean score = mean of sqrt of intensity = 2.396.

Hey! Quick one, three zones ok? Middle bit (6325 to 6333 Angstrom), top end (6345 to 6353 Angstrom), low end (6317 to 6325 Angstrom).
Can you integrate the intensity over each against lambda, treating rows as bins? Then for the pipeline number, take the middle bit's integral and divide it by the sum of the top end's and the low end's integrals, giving 0.48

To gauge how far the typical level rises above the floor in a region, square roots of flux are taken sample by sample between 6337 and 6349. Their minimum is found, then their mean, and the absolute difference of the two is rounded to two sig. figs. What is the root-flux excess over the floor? 0.019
